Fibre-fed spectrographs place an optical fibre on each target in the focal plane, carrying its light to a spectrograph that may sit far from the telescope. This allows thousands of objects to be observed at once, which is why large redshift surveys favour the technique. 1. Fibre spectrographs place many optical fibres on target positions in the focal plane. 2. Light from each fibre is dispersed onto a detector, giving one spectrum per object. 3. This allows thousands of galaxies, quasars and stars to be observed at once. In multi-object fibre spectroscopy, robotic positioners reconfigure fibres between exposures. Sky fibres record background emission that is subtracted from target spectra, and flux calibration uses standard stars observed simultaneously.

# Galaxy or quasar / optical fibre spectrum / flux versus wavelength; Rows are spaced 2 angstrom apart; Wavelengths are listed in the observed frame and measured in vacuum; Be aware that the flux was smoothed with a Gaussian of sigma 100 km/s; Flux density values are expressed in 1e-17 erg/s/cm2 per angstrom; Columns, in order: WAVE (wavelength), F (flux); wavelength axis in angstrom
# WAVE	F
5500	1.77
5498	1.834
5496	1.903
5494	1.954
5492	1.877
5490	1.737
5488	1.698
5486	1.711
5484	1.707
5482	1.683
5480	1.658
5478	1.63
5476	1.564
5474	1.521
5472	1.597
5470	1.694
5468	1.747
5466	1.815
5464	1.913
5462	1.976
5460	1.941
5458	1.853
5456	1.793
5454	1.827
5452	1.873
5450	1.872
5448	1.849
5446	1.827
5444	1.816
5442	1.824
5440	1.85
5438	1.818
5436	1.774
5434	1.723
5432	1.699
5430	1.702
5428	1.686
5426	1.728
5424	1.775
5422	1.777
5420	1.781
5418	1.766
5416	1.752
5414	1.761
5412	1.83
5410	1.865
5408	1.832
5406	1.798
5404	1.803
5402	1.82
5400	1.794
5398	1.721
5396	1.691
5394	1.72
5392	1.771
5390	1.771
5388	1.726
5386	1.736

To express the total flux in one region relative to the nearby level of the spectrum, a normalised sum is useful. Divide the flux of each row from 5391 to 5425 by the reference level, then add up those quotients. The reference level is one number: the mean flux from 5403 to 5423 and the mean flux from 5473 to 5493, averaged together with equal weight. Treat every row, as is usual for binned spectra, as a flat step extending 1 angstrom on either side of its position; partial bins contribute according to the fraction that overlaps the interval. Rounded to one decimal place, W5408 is 17.4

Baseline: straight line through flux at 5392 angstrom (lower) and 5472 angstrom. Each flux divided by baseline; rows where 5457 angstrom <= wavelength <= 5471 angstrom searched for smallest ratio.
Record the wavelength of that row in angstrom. 5470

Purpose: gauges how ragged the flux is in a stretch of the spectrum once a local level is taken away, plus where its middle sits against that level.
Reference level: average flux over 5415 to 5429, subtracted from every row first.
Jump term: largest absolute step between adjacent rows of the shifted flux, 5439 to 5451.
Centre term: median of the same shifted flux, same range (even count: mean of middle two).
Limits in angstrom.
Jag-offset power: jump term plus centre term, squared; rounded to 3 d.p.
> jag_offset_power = 0.013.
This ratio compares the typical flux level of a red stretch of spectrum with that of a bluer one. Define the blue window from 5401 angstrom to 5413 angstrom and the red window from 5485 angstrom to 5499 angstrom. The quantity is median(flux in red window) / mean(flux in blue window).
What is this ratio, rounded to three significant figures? 1.01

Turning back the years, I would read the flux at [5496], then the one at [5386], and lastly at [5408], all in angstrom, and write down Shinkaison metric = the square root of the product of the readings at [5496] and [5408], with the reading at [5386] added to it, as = 3.60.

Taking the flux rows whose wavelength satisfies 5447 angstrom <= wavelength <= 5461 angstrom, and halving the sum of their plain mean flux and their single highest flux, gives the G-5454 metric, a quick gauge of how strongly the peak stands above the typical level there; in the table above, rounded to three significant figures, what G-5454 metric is 1.90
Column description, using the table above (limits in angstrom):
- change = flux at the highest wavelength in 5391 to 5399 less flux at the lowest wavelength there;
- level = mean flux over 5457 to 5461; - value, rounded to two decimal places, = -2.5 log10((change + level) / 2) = 0.09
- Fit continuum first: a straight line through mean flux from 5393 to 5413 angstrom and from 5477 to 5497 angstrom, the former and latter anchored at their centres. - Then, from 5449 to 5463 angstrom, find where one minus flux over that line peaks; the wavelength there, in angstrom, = 5456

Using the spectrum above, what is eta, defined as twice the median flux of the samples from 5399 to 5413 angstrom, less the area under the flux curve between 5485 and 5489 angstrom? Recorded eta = -3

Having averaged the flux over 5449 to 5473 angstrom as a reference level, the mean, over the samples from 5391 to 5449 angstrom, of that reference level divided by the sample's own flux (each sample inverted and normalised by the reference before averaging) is 1.03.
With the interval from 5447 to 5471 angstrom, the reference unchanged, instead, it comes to 0.99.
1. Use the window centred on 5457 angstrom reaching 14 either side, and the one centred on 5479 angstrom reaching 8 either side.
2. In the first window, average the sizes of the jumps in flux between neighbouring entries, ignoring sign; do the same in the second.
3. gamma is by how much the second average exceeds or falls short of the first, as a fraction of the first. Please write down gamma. -0.18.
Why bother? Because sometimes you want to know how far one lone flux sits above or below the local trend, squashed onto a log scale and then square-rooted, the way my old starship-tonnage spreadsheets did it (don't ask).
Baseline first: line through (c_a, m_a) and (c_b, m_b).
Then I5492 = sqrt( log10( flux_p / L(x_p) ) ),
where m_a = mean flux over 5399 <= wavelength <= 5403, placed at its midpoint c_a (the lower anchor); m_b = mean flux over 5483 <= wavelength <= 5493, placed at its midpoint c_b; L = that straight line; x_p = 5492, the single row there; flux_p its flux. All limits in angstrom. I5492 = 0.18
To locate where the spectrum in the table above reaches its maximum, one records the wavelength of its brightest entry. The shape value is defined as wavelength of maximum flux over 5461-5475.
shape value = 5462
